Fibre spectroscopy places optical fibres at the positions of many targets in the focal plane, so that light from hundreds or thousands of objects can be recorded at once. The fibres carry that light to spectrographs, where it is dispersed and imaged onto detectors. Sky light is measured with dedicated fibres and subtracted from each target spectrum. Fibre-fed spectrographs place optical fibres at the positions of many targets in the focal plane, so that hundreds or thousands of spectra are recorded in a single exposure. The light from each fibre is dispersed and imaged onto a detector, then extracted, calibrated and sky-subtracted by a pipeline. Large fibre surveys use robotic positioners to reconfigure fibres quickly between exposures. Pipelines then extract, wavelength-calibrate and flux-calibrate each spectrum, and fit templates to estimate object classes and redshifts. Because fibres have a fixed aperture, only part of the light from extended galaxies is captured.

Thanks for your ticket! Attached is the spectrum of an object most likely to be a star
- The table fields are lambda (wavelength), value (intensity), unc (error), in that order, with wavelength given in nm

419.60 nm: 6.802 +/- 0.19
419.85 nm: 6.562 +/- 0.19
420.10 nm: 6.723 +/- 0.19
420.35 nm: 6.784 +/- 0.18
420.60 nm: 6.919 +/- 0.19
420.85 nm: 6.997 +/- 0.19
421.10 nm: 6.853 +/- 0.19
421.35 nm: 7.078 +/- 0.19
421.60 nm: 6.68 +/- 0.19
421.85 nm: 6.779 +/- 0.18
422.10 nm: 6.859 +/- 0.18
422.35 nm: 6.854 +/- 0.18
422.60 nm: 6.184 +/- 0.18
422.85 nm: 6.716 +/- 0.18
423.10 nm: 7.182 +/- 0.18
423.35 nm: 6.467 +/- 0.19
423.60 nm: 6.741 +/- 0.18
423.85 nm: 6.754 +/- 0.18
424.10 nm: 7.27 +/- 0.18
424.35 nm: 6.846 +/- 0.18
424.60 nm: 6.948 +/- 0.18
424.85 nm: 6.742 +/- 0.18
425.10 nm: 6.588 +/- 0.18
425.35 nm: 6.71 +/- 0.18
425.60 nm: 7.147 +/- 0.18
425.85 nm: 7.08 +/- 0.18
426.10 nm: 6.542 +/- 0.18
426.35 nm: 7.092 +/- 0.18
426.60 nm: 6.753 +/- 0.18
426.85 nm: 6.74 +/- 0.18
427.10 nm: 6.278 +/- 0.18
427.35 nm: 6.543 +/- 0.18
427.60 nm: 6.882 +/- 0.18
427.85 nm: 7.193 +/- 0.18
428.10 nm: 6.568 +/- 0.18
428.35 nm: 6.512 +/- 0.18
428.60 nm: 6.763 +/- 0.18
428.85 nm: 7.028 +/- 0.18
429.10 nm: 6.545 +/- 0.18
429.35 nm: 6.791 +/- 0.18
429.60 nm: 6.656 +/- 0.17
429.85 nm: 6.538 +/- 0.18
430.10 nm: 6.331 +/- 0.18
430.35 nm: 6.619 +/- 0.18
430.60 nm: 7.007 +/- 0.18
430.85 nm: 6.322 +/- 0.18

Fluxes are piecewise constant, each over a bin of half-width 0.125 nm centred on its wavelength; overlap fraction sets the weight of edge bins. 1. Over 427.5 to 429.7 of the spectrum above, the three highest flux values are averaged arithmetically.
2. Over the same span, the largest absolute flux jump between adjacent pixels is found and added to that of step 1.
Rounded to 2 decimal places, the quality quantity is 7.66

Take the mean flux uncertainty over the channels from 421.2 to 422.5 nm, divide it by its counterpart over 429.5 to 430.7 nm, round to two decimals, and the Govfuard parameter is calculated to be 1.03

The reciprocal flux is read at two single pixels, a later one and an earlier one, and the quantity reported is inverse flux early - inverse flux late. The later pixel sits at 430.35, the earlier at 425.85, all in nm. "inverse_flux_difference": -0.010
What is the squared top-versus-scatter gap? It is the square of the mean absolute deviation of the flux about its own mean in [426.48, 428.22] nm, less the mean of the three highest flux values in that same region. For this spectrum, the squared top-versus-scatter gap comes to 45.3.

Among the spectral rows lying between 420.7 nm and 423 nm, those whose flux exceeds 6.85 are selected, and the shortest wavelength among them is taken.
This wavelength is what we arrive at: 420.85 nm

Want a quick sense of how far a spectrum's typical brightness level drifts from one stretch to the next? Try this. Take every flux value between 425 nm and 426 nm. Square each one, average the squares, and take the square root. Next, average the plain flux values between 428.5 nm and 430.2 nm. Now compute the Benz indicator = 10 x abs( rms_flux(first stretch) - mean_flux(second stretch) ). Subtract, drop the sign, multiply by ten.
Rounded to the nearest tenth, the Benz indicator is 2.2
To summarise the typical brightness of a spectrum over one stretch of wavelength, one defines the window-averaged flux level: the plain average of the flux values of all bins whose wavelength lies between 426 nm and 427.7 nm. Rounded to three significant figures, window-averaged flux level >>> 6.69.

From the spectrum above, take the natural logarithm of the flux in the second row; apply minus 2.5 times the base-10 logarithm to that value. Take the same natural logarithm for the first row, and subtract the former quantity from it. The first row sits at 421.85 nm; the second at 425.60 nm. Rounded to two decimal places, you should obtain 2.65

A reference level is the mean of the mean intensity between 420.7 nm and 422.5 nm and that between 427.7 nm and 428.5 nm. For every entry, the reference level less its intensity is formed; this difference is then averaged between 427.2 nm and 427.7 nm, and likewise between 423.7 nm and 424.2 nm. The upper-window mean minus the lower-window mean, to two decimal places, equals 0.30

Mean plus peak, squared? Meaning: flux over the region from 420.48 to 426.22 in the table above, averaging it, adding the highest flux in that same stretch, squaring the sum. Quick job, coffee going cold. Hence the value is 199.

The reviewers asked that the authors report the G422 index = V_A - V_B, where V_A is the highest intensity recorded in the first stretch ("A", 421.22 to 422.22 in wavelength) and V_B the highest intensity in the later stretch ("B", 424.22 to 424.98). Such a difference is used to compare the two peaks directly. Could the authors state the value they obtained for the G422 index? 0.13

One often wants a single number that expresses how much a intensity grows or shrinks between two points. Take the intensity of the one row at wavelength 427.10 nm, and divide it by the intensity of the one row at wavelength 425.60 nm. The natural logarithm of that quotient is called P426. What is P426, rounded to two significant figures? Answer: -0.13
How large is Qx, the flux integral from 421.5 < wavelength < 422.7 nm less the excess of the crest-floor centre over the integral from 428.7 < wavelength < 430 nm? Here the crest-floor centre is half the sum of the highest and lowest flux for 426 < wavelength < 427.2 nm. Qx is 10.0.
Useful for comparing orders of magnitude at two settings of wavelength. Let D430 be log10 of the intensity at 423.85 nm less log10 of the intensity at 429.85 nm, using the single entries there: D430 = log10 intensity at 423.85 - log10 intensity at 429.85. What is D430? 0.014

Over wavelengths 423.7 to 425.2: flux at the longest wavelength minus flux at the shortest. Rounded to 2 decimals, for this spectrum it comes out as -0.17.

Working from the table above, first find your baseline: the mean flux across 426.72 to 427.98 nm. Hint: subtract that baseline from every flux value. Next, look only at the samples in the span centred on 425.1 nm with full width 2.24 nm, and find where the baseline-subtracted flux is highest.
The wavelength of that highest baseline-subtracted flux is 424.10 nm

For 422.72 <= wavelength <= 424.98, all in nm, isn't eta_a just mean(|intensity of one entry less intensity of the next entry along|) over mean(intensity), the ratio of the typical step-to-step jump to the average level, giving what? 0.050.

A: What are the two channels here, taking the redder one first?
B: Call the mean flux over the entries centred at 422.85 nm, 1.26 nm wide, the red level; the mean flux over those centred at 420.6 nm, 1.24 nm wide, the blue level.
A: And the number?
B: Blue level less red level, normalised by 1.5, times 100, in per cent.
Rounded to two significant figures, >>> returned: 12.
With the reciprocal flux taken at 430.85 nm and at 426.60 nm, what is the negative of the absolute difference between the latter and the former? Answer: -0.010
